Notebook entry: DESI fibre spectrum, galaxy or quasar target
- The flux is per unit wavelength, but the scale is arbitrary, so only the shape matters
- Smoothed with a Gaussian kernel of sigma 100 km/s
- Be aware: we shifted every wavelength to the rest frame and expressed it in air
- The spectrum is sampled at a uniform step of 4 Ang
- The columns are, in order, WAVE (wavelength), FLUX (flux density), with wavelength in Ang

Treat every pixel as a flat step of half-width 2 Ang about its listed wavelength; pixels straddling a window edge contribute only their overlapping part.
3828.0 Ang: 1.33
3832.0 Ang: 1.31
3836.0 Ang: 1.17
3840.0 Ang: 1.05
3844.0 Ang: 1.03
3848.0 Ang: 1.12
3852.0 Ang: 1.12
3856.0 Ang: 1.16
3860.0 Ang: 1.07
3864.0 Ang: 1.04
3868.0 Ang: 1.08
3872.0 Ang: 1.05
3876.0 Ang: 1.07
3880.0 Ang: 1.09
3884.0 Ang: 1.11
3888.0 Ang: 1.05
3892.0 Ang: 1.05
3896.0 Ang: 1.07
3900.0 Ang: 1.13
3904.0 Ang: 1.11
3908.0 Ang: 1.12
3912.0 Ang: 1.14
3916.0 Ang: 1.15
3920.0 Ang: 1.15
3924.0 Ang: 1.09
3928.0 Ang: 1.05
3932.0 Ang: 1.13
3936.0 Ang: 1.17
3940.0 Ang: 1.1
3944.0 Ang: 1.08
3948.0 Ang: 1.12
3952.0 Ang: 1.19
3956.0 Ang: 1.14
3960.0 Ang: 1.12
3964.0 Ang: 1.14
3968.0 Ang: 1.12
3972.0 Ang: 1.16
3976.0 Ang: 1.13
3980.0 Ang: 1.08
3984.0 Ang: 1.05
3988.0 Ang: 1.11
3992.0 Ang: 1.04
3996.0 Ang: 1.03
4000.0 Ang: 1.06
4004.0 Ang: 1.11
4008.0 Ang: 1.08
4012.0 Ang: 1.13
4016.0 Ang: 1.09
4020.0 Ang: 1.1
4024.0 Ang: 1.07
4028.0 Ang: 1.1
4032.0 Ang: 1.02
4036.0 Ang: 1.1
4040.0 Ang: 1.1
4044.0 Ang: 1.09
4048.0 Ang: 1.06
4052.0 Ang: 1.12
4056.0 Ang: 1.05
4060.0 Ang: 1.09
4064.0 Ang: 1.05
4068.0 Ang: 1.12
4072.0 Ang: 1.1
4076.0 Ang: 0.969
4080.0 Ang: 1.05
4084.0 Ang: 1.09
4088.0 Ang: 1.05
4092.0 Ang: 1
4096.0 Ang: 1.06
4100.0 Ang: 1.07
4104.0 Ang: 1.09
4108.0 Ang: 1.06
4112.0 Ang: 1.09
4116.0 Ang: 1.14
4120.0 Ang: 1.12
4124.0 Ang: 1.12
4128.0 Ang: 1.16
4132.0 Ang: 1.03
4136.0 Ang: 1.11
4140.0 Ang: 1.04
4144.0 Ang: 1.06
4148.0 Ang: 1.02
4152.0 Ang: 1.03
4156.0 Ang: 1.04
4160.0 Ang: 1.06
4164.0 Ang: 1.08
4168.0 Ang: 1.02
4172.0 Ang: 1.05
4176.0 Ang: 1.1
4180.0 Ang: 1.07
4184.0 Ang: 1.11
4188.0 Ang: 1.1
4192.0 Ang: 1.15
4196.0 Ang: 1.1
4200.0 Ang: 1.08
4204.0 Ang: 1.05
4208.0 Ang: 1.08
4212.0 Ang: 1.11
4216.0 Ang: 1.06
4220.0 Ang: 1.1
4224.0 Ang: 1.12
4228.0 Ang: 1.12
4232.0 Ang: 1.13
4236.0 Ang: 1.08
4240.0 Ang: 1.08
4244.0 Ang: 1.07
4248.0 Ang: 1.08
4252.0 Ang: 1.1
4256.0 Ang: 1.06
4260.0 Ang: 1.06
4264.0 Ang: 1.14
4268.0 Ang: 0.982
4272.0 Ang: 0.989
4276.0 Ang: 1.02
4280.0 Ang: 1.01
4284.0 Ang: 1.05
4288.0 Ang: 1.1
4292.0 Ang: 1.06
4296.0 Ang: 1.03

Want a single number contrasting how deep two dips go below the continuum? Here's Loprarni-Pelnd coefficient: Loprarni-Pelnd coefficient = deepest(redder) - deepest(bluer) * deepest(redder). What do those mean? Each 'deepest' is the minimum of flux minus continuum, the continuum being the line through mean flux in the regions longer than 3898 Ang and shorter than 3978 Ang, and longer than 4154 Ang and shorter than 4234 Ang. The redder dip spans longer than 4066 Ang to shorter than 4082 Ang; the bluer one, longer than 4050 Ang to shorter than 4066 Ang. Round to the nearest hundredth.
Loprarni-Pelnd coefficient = -0.14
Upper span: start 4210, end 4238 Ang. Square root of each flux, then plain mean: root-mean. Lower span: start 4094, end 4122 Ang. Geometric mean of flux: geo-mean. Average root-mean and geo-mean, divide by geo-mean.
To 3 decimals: 0.982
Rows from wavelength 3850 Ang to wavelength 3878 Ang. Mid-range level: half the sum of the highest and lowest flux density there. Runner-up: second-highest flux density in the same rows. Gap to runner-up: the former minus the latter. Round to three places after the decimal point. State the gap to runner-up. -0.020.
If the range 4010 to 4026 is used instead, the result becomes 0.000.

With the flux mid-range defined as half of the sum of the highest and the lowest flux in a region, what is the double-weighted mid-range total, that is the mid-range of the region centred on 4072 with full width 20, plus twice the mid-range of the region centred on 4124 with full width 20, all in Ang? 3.23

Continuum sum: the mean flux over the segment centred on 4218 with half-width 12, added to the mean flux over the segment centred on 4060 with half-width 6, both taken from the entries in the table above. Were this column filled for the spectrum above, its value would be 2.16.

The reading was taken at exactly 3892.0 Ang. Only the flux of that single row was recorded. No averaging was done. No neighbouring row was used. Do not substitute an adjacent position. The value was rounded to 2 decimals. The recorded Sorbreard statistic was 1.05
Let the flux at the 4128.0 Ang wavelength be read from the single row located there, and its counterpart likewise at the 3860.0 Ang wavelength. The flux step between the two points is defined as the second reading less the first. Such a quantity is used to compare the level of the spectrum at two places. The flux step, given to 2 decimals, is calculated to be -0.09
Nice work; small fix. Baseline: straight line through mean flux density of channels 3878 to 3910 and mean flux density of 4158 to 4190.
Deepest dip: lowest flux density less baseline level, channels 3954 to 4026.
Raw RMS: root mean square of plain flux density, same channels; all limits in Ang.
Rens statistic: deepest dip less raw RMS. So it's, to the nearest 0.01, -1.15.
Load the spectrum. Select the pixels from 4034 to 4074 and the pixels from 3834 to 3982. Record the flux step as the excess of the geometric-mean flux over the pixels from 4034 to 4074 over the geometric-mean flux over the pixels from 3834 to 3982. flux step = -0.018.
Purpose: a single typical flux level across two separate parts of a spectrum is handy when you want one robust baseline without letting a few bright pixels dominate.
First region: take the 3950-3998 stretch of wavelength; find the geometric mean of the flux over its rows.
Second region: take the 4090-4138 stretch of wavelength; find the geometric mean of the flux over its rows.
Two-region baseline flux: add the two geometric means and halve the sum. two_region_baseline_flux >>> 1.097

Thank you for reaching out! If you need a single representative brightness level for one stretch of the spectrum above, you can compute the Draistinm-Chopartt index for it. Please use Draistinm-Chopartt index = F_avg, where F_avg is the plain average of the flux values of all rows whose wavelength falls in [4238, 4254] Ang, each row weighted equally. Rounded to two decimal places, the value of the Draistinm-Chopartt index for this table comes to 1.08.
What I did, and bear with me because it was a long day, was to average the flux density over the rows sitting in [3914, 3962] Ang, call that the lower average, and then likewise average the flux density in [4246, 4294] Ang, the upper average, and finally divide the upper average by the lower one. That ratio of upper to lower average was 0.94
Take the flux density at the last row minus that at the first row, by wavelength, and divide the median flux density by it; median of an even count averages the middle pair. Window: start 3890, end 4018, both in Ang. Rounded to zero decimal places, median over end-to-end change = 28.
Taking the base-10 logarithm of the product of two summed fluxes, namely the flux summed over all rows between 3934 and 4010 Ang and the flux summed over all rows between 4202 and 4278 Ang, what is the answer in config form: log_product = 2.63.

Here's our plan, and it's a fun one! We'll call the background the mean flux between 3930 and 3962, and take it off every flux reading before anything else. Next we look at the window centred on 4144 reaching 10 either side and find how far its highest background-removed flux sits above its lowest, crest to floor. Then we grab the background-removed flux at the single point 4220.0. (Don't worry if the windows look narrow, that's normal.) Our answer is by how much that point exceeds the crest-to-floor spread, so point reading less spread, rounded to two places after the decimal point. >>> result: -0.12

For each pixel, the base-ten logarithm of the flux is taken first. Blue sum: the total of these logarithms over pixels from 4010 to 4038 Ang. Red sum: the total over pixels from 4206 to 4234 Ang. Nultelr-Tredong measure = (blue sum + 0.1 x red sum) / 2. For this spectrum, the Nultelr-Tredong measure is 0.141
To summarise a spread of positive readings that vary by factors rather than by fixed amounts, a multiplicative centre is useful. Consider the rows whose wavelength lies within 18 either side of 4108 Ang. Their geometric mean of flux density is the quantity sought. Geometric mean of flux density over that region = 1.08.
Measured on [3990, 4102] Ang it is 1.07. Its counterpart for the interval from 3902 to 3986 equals 1.12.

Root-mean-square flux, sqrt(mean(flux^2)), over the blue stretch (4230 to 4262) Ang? 1.08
